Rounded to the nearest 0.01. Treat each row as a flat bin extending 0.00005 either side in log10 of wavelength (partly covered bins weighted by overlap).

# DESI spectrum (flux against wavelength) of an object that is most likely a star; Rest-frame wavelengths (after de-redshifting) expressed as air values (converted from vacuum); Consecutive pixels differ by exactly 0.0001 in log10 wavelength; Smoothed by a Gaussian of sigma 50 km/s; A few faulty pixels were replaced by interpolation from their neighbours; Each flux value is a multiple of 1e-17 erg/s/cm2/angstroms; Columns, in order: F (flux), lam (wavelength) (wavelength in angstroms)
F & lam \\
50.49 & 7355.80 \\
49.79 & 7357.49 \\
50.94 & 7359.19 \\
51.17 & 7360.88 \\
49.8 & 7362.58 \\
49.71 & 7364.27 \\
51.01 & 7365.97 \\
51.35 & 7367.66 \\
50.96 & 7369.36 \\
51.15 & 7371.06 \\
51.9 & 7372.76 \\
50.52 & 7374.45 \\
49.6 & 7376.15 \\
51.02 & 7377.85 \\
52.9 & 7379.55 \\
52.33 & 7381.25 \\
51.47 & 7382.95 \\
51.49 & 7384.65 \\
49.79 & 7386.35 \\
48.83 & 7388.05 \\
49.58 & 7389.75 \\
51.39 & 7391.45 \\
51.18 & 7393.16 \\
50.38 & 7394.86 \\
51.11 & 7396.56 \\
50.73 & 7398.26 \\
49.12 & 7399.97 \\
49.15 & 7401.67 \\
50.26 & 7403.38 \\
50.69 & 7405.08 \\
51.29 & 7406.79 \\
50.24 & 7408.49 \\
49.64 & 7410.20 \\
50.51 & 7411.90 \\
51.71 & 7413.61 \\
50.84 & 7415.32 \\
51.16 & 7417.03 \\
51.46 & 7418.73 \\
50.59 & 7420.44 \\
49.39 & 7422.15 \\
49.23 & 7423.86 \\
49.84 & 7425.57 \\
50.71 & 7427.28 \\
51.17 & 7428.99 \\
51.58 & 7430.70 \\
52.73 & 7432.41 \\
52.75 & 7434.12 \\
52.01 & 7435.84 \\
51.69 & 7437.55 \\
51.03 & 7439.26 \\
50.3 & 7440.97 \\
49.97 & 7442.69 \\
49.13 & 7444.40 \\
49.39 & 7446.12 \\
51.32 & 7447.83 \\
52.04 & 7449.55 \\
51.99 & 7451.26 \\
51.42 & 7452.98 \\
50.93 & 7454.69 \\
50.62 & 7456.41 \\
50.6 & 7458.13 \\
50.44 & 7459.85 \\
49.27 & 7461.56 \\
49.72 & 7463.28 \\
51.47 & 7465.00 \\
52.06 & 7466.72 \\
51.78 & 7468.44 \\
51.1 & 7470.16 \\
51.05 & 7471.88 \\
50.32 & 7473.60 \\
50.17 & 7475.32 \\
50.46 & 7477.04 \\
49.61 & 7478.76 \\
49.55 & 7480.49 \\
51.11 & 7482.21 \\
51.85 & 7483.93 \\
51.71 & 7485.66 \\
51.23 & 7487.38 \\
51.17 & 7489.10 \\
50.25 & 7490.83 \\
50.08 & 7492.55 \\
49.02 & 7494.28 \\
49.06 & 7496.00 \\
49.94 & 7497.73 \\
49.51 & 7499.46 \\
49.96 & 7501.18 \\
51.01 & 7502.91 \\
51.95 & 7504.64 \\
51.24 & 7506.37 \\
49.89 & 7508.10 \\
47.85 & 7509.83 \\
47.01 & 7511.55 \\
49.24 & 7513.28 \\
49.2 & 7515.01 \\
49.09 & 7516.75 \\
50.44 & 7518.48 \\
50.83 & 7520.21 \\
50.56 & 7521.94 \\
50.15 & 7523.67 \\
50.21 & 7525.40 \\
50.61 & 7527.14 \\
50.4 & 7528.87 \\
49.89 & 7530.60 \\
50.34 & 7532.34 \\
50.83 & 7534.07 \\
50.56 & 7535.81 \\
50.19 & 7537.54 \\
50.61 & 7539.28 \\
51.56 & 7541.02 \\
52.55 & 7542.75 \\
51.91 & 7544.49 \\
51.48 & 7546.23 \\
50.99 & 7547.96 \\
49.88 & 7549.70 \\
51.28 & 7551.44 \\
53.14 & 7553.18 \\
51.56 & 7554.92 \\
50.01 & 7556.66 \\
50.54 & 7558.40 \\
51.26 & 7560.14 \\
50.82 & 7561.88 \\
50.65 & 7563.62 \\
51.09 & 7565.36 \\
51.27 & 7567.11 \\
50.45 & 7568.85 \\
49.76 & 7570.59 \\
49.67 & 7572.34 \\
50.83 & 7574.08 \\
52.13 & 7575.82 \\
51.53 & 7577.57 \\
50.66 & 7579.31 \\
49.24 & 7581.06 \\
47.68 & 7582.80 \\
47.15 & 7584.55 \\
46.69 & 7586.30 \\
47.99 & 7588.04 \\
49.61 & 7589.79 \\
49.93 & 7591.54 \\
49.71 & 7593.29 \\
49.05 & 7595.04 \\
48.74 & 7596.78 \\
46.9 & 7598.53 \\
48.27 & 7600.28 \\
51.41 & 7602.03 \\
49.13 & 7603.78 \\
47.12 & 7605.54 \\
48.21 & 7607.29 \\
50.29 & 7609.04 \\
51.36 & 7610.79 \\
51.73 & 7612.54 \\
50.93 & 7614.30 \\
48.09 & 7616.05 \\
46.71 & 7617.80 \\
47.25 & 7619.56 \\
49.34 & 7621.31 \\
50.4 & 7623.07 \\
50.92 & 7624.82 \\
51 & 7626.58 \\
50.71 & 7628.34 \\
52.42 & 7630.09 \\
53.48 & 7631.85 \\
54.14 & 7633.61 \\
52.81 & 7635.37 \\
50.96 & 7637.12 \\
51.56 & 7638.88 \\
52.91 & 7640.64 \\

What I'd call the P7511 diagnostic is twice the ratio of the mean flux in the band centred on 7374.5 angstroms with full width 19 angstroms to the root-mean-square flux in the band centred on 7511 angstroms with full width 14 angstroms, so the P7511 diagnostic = 2.07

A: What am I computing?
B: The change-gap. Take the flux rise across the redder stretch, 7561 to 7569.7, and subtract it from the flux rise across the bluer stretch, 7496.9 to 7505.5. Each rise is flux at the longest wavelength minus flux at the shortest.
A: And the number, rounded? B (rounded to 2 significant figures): 2.4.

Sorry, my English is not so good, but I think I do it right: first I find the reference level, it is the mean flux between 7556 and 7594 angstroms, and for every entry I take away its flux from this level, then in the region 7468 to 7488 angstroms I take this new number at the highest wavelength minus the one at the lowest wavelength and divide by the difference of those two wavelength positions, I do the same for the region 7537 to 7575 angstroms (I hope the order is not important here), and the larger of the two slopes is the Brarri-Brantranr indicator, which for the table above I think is 0.029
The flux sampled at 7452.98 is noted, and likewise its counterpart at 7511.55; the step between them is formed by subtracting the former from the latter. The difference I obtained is -4.4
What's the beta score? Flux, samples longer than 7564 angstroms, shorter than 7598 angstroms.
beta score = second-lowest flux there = 47.15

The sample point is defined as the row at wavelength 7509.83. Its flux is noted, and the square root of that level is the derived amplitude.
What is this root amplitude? 6.92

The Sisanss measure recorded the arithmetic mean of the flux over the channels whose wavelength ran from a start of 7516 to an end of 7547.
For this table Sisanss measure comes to 50.68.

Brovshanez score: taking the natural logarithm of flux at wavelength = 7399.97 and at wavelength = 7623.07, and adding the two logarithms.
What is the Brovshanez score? 7.814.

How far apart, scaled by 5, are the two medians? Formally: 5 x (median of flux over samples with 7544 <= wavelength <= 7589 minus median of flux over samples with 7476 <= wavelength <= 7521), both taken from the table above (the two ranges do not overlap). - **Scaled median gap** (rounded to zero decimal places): 4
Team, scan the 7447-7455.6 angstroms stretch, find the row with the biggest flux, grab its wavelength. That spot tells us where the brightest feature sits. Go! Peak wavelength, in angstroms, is 7449.55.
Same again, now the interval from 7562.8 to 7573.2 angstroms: 7567.11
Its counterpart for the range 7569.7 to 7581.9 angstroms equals 7575.82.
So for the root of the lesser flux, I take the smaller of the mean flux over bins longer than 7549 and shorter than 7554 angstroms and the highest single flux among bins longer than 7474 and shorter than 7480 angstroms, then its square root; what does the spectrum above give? 7.10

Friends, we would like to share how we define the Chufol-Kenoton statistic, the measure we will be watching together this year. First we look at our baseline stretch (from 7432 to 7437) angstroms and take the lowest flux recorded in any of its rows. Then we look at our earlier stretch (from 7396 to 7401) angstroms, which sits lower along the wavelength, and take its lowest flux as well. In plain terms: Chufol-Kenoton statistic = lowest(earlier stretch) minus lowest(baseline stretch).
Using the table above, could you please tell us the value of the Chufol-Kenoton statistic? -2.9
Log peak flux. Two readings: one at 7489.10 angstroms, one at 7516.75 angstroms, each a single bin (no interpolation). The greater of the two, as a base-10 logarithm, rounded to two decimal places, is 1.71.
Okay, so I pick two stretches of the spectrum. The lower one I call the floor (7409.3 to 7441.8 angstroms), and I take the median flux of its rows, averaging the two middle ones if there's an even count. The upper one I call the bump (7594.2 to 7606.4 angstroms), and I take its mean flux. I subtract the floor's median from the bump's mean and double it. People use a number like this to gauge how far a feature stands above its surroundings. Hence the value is -4.7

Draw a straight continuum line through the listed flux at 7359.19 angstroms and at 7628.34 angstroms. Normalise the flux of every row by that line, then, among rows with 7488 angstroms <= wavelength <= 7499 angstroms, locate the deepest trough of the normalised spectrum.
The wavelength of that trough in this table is 7494.28 angstroms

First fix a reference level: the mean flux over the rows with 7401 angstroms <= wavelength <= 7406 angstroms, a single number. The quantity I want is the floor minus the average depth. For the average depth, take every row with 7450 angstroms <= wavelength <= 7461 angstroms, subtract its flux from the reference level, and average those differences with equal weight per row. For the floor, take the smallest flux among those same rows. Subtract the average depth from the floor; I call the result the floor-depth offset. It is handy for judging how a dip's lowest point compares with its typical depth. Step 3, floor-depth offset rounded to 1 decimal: 51.4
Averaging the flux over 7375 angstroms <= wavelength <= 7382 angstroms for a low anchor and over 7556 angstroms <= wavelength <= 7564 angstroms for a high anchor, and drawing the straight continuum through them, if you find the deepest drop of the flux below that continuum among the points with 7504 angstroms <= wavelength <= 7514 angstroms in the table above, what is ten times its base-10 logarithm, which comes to 5.9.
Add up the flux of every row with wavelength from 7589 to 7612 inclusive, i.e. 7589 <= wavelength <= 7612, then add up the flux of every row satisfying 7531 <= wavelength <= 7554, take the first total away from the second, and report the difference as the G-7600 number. 26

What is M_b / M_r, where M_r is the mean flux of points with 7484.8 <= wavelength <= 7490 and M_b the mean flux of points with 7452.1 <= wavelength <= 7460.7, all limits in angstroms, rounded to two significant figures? 0.99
